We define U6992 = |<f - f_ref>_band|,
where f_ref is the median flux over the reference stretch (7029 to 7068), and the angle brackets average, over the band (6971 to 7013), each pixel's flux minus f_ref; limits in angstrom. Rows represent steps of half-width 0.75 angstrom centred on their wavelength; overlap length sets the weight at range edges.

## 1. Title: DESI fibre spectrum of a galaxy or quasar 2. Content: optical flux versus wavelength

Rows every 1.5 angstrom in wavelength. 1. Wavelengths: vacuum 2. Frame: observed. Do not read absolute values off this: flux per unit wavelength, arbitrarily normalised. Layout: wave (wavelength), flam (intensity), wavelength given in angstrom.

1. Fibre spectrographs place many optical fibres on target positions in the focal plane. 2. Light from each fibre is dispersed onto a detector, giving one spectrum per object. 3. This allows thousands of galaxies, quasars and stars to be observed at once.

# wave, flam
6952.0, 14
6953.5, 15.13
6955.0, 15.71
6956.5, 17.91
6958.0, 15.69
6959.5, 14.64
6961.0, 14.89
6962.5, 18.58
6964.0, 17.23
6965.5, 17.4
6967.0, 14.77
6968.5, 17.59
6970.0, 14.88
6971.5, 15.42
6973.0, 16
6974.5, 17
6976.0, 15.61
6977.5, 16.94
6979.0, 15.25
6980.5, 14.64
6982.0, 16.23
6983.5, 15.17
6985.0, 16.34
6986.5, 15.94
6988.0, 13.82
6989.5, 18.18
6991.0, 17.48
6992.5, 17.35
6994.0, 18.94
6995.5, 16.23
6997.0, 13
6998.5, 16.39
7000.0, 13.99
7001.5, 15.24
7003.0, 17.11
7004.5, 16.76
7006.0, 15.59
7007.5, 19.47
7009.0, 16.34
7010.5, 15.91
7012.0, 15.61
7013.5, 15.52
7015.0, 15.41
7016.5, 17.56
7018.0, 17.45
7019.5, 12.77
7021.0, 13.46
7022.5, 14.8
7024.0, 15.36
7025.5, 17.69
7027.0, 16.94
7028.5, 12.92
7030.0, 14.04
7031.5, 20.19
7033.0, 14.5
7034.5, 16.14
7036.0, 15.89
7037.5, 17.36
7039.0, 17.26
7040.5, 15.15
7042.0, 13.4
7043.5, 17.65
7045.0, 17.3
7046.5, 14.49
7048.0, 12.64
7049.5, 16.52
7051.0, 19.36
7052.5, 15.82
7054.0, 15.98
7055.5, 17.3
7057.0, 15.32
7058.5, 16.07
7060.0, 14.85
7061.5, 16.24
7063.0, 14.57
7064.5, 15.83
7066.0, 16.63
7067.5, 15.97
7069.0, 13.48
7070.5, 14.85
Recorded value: 0.17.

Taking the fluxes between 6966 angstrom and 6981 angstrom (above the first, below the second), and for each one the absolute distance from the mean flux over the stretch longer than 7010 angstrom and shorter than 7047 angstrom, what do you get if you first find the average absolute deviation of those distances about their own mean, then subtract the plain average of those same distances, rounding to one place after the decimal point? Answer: -0.4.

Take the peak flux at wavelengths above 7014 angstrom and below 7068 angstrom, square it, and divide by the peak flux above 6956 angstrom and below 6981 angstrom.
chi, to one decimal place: 21.9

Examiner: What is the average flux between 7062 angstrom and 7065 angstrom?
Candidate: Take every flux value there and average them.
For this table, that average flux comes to 15.2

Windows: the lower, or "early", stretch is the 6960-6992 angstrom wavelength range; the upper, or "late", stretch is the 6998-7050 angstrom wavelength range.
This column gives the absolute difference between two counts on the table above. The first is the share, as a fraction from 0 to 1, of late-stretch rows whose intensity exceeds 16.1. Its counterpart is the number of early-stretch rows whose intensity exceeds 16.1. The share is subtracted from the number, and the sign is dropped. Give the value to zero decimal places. 10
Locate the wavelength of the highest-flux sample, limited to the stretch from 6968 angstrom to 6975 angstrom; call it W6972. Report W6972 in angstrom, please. 6968.5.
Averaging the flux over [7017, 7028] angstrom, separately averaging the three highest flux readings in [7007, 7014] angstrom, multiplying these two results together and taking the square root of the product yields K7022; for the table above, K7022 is 16.3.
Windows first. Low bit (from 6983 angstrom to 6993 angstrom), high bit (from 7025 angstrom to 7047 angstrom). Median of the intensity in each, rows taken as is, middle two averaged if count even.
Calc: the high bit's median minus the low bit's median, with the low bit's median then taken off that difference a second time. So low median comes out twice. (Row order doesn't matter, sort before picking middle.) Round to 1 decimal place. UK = -16.5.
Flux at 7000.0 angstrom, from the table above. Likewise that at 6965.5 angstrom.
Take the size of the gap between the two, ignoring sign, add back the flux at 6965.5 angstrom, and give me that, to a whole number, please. 21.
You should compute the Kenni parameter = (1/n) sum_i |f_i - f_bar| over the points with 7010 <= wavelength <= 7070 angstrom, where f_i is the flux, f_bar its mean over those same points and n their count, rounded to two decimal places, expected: 1.29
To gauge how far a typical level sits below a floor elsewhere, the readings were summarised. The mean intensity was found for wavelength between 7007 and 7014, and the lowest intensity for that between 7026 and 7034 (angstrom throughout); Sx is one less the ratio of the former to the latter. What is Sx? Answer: -0.28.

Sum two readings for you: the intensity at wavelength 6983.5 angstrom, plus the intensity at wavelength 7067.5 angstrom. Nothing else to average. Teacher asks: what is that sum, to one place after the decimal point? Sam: 31.1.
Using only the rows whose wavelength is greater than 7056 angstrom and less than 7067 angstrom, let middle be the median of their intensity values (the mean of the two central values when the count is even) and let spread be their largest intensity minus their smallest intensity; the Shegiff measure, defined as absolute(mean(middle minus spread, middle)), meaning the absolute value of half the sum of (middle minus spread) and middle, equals 14.8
